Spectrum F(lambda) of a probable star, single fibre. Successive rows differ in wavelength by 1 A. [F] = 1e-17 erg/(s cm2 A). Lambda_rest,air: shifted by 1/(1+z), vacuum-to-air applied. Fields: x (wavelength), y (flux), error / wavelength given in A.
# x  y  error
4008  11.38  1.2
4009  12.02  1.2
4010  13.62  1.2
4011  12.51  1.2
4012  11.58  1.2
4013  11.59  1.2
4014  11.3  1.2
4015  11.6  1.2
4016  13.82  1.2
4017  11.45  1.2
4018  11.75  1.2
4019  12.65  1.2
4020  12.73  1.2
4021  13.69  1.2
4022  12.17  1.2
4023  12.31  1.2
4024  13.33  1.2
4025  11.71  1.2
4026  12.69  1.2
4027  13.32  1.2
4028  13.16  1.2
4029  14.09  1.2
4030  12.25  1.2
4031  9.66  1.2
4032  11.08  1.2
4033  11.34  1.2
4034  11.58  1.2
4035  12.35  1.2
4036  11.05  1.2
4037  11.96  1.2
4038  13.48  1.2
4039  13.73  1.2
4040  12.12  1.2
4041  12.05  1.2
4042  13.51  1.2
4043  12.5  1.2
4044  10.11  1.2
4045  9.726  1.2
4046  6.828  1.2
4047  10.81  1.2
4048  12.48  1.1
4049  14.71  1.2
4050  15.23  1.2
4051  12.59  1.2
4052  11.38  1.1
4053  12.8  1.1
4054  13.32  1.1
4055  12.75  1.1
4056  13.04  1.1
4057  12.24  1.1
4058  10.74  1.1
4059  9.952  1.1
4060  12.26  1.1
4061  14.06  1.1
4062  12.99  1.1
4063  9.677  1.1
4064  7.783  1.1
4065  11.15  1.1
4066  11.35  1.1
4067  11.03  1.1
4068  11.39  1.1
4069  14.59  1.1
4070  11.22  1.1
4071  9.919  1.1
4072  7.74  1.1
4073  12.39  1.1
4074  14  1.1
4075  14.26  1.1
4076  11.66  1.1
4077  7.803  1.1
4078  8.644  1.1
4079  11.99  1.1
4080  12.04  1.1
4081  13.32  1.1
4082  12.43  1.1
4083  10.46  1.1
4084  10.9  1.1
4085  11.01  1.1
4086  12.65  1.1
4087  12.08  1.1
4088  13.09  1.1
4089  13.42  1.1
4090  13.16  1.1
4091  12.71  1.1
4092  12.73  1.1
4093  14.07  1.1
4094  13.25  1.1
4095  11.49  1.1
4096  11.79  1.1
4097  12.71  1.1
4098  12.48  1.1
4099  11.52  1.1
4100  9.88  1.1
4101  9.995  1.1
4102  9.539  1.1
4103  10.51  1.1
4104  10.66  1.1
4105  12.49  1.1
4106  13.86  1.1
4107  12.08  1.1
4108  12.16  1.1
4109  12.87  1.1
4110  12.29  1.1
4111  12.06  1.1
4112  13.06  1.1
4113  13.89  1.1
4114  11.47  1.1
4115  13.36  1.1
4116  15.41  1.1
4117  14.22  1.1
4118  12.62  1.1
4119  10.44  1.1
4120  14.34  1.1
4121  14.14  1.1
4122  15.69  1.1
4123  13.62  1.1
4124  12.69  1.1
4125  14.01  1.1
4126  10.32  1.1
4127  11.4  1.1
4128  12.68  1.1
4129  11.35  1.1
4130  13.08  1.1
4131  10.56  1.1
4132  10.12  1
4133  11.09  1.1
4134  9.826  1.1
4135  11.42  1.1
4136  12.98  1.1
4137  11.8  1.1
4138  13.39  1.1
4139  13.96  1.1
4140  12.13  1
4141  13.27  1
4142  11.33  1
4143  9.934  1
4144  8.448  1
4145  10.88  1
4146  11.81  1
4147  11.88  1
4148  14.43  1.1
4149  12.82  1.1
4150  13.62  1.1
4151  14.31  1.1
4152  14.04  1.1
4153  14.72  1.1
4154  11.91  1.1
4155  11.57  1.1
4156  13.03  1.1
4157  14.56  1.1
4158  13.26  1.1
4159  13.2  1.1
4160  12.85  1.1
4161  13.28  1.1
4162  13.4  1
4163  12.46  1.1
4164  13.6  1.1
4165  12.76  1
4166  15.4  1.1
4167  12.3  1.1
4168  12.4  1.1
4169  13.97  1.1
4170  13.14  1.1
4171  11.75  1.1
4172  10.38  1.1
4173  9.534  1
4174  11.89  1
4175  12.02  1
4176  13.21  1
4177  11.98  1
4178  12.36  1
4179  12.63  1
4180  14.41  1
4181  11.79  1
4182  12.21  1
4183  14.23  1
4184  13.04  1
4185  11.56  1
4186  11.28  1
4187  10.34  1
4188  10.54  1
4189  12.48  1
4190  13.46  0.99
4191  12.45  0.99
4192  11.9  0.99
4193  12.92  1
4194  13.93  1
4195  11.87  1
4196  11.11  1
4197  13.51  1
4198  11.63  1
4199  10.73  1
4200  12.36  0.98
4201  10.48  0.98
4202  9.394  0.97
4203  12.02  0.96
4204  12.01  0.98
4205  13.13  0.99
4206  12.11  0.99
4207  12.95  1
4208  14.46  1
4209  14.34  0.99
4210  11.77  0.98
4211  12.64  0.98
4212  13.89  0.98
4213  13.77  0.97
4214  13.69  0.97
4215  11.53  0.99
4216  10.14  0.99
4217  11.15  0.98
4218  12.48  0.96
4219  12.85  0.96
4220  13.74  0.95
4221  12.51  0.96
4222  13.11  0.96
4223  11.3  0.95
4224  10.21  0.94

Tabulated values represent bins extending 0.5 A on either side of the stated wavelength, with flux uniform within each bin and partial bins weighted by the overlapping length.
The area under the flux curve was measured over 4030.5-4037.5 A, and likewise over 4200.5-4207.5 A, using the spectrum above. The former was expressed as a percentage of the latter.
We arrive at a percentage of 96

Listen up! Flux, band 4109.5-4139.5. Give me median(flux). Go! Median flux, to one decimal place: 12.7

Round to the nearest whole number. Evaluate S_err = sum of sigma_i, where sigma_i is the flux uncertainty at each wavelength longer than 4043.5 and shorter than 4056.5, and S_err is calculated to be 15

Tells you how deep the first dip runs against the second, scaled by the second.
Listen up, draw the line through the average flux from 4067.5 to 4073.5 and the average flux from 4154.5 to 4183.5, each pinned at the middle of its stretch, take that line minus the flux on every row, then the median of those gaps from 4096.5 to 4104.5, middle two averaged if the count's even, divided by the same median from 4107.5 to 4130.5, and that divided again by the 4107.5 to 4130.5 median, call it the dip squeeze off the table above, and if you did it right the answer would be 1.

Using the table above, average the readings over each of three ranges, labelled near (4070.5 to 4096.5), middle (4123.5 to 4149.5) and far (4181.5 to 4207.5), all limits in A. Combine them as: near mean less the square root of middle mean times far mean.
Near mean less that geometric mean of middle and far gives -0.1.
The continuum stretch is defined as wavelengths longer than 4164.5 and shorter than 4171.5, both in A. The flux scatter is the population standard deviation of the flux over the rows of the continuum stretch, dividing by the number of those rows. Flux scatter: 1.14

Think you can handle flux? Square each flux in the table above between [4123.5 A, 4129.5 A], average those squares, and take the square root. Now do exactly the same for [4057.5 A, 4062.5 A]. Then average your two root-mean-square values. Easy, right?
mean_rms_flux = 12.1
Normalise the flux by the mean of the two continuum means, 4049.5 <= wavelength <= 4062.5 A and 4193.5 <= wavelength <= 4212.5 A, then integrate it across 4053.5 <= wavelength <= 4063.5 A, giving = 10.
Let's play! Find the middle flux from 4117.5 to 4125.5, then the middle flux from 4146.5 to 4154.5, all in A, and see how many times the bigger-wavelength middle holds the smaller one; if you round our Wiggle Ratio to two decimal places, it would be 1.00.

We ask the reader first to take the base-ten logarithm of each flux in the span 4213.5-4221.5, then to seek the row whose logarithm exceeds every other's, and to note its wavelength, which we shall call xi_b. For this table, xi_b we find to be 4220 A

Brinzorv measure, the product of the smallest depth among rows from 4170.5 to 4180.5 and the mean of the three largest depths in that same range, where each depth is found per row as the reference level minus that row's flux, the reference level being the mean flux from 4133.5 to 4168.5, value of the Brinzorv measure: -3.7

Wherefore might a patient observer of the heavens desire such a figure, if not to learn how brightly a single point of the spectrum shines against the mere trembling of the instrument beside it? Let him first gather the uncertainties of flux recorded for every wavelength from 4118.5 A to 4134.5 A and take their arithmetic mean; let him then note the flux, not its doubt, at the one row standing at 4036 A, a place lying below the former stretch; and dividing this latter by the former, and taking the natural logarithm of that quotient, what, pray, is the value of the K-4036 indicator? 2.31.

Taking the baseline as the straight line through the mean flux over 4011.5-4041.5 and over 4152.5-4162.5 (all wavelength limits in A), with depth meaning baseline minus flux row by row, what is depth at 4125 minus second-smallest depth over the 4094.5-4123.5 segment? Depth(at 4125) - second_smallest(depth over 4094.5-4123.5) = 1.5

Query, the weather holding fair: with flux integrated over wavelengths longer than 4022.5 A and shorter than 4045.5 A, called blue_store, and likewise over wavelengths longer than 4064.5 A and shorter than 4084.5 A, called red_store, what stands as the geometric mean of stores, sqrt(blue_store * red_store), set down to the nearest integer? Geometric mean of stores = 252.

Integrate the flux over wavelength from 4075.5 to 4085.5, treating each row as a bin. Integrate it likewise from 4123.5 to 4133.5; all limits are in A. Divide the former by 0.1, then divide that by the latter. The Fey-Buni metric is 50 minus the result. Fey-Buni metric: 40.6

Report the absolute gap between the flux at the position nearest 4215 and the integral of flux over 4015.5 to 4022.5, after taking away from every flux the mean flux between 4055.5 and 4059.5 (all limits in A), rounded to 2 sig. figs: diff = 7.8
